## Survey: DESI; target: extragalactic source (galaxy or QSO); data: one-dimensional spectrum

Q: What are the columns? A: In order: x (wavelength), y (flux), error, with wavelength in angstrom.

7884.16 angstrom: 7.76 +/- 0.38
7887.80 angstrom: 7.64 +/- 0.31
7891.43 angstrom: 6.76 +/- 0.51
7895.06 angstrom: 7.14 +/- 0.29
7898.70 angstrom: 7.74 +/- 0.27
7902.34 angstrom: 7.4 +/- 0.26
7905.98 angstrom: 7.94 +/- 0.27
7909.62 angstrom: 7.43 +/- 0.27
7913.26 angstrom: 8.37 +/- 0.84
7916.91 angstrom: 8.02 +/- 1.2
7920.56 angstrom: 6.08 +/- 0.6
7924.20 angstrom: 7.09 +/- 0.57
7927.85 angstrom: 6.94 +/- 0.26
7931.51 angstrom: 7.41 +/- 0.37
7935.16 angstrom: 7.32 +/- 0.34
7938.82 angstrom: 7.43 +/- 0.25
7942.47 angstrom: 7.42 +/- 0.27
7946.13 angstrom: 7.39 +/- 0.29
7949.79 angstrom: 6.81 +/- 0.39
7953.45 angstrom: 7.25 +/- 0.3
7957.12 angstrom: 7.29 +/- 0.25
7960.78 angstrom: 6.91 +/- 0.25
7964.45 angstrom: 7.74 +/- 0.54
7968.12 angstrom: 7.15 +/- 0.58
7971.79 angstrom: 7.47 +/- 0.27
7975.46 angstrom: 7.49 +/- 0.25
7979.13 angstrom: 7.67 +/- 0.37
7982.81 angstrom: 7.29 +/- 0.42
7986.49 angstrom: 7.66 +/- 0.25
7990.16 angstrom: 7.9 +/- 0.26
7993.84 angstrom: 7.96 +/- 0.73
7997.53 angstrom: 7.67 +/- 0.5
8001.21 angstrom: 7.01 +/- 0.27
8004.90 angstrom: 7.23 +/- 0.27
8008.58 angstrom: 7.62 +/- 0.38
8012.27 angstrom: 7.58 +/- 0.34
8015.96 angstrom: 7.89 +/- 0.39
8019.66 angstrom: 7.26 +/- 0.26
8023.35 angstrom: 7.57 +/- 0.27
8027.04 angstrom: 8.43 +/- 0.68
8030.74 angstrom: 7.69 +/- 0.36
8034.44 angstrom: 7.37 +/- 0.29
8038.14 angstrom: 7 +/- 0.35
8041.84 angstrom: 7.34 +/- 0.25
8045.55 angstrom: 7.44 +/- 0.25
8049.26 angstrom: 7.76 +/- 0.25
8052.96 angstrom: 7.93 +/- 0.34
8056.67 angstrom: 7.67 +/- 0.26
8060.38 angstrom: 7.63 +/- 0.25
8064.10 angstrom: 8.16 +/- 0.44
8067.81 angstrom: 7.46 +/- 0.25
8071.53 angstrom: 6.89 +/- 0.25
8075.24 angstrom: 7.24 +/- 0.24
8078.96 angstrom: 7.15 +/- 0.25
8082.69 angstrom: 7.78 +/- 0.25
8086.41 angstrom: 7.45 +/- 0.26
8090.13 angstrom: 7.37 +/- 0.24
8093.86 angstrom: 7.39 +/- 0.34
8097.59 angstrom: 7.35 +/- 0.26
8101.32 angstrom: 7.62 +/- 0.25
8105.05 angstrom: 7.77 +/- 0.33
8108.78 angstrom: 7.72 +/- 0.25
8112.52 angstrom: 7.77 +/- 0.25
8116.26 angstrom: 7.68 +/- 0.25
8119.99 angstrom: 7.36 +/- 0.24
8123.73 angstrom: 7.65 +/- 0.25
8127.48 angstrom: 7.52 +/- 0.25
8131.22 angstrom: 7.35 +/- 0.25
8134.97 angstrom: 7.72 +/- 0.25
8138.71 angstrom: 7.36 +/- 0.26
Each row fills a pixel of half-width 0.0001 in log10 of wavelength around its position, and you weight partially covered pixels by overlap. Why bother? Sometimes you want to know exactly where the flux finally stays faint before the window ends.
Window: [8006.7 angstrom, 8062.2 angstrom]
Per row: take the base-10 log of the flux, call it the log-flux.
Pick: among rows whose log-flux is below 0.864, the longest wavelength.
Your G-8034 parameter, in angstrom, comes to 8038.14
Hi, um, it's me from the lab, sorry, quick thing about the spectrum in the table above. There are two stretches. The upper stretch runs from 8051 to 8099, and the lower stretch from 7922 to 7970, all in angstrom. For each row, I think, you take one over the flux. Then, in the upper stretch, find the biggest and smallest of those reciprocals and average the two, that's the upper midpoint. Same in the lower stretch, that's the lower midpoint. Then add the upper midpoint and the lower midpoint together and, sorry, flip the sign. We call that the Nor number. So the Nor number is -0.272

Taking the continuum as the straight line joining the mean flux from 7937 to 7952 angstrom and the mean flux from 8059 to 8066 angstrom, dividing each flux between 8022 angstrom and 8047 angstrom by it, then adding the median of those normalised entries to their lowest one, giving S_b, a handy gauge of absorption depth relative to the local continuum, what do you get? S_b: 1.85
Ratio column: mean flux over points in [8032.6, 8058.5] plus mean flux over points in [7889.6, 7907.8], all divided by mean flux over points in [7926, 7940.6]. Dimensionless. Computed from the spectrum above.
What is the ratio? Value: 2.05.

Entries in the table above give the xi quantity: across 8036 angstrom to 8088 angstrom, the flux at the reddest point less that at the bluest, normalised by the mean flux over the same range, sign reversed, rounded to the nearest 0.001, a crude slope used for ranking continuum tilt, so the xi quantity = -0.060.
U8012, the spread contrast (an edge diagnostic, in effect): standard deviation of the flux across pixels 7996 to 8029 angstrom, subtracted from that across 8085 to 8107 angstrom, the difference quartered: -0.06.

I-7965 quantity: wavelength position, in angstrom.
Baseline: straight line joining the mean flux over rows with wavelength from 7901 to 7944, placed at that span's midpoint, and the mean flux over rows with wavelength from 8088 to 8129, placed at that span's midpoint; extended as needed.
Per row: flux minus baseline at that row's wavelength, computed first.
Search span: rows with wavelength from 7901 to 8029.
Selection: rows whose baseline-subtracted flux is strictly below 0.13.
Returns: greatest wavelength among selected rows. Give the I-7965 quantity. 8023.35 angstrom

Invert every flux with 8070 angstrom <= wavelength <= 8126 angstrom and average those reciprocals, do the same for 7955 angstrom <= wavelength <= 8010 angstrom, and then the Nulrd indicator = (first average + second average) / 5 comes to 0.0536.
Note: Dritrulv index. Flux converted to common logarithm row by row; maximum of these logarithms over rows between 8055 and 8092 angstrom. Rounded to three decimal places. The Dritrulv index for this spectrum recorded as 0.912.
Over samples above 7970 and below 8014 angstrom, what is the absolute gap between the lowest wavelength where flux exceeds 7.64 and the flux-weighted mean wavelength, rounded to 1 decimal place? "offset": 12.8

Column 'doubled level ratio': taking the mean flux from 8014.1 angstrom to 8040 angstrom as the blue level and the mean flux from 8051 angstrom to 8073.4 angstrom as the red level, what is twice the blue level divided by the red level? 1.99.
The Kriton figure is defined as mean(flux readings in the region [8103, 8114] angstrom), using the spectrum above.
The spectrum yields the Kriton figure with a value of 7.8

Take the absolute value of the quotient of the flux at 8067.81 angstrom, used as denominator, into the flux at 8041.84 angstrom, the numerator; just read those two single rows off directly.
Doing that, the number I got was 0.98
